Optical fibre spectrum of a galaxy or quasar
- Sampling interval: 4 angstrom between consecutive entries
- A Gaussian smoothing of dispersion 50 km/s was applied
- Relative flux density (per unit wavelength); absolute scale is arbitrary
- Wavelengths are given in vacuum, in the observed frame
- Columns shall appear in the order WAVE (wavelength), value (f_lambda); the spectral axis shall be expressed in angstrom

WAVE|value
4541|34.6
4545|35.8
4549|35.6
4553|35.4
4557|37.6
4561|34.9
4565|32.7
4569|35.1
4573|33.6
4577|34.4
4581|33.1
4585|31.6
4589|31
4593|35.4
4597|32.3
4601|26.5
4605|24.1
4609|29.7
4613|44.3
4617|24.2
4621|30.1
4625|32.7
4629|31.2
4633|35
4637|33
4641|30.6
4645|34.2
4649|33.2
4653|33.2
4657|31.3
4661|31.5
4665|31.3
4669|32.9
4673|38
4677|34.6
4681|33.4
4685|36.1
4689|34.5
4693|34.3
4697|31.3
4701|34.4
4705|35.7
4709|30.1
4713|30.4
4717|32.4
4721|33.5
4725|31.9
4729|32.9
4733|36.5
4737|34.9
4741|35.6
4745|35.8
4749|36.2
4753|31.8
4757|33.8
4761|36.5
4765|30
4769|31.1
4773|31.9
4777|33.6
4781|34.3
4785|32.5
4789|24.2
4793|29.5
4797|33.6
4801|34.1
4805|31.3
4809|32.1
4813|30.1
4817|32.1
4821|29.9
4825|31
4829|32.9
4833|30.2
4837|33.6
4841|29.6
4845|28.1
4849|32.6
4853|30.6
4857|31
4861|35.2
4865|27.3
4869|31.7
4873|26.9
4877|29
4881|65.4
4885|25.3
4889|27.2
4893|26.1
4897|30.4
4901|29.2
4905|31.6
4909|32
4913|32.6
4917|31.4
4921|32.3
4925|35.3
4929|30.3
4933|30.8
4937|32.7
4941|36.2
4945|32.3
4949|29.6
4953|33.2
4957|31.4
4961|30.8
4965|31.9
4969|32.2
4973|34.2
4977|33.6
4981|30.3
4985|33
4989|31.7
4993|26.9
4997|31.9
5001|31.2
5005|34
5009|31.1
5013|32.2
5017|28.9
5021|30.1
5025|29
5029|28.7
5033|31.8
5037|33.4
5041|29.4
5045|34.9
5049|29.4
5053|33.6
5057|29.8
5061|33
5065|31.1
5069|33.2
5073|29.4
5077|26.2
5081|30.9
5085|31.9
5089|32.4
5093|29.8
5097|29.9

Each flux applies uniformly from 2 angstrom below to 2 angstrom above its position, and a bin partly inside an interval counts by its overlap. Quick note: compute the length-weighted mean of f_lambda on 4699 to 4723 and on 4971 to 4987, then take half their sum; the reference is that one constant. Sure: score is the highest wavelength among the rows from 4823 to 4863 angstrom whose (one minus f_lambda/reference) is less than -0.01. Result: 4861 angstrom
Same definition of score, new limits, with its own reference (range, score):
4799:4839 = 4837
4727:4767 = 4761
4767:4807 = 4801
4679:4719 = 4705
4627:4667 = 4653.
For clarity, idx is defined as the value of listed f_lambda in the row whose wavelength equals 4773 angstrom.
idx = 31.9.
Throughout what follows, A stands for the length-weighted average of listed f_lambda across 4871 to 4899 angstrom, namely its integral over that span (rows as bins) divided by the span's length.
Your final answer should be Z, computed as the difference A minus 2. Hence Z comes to 30.9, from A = 32.9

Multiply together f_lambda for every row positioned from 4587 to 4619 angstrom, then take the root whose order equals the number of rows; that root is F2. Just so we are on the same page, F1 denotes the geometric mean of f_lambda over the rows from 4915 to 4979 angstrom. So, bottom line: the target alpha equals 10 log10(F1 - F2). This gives 3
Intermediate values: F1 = 32.3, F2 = 30.4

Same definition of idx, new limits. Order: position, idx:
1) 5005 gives 34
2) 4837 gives 33.6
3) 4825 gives 31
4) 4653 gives 33.2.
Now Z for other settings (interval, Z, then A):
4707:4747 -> 31.4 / 33.4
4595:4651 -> 29.5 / 31.5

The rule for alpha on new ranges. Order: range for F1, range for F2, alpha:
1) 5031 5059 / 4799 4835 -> -7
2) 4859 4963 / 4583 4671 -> -12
